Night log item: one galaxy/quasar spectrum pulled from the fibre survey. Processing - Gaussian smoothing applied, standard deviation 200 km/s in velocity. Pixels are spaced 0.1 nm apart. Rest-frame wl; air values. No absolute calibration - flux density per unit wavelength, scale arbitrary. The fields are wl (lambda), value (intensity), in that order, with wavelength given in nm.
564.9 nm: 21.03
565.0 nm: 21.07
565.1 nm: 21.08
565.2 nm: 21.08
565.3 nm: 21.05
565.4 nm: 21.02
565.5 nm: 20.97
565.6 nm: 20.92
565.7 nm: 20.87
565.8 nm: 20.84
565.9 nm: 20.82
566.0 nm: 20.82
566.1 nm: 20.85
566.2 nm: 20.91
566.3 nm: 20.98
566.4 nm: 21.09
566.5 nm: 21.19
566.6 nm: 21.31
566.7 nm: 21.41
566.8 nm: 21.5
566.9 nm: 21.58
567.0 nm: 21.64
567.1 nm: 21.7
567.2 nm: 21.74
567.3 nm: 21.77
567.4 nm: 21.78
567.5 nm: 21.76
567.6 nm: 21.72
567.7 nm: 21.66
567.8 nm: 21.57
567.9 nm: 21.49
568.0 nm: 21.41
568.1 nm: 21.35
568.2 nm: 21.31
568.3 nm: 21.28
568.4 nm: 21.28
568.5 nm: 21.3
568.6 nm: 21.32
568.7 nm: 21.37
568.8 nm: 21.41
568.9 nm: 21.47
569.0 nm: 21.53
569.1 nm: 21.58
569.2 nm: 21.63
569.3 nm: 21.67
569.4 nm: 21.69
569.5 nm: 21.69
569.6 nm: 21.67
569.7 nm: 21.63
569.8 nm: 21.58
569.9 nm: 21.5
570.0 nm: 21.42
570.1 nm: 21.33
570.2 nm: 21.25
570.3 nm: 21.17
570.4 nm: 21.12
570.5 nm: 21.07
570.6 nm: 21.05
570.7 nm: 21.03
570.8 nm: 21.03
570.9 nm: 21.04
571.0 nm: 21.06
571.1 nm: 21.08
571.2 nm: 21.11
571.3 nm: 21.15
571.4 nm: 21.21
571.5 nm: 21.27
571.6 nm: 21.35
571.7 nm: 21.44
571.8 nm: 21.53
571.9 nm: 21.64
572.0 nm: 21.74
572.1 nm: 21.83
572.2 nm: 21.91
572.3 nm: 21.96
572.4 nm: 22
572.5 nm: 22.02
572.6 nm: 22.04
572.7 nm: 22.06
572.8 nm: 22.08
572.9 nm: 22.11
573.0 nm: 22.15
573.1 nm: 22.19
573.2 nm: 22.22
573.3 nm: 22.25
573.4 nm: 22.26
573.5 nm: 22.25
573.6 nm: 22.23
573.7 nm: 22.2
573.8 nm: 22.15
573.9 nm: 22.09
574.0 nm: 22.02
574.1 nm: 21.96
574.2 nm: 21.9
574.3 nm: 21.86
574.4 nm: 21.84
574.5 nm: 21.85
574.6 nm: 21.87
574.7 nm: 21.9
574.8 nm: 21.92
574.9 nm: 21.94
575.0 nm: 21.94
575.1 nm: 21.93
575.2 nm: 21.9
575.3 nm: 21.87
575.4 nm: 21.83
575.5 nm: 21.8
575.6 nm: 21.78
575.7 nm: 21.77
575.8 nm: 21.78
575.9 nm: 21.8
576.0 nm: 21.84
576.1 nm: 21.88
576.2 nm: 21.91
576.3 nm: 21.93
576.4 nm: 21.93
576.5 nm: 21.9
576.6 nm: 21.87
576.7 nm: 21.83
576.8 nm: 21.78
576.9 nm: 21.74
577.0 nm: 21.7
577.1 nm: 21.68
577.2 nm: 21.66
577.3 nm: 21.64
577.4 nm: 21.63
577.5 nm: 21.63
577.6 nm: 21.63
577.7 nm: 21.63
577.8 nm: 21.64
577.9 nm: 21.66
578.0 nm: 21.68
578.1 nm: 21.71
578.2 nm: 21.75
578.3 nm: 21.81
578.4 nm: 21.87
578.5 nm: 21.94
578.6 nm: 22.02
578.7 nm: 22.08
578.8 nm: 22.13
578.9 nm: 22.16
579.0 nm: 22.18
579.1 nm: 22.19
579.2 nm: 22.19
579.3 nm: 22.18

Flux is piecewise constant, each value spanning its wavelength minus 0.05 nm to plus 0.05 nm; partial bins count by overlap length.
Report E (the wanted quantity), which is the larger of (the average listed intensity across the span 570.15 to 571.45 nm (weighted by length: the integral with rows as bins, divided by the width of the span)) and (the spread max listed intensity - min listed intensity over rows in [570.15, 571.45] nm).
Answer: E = 21.1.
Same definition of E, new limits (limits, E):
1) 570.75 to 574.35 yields 21.8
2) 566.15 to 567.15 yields 21.3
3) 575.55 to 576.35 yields 21.8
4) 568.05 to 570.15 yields 21.5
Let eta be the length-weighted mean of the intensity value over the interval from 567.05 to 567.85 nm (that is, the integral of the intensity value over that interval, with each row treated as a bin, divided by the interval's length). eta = 21.7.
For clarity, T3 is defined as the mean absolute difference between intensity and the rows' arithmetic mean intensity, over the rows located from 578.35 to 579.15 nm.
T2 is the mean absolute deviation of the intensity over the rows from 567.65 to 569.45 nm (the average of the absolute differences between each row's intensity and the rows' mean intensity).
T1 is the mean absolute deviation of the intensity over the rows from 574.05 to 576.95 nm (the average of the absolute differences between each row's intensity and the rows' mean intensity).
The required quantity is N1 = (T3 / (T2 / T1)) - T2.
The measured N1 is -0.09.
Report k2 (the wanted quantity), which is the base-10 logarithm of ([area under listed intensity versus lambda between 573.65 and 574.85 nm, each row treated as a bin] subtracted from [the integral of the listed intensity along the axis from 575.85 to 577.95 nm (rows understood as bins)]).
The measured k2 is 1.29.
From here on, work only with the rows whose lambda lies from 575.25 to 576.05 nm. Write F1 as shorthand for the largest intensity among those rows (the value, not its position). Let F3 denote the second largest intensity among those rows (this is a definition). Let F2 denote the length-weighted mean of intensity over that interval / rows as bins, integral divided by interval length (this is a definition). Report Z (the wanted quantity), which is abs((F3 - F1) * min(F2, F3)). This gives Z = 0.65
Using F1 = 21.87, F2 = 21.8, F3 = 21.84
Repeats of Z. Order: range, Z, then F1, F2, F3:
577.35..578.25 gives 0.87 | 21.75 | 21.7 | 21.71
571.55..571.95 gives 2.36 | 21.64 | 21.5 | 21.53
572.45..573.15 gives 0.88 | 22.19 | 22.1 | 22.15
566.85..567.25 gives 0.87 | 21.74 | 21.7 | 21.7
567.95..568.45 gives 1.28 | 21.41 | 21.3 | 21.35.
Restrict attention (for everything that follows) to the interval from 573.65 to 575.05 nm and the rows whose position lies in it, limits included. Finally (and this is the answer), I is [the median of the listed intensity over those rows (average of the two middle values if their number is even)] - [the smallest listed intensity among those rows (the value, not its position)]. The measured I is 0.09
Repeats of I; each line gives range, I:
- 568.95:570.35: 0.41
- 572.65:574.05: 0.15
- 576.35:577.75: 0.06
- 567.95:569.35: 0.11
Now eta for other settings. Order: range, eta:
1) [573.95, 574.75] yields 21.9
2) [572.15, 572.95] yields 22.0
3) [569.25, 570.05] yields 21.6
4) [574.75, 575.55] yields 21.9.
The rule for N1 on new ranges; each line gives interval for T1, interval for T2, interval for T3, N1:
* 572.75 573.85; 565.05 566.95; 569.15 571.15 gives -0.11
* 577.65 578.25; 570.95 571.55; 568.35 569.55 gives 0.01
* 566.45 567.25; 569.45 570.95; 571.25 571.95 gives -0.12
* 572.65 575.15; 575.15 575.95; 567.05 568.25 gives 0.48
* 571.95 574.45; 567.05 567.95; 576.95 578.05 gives -0.04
